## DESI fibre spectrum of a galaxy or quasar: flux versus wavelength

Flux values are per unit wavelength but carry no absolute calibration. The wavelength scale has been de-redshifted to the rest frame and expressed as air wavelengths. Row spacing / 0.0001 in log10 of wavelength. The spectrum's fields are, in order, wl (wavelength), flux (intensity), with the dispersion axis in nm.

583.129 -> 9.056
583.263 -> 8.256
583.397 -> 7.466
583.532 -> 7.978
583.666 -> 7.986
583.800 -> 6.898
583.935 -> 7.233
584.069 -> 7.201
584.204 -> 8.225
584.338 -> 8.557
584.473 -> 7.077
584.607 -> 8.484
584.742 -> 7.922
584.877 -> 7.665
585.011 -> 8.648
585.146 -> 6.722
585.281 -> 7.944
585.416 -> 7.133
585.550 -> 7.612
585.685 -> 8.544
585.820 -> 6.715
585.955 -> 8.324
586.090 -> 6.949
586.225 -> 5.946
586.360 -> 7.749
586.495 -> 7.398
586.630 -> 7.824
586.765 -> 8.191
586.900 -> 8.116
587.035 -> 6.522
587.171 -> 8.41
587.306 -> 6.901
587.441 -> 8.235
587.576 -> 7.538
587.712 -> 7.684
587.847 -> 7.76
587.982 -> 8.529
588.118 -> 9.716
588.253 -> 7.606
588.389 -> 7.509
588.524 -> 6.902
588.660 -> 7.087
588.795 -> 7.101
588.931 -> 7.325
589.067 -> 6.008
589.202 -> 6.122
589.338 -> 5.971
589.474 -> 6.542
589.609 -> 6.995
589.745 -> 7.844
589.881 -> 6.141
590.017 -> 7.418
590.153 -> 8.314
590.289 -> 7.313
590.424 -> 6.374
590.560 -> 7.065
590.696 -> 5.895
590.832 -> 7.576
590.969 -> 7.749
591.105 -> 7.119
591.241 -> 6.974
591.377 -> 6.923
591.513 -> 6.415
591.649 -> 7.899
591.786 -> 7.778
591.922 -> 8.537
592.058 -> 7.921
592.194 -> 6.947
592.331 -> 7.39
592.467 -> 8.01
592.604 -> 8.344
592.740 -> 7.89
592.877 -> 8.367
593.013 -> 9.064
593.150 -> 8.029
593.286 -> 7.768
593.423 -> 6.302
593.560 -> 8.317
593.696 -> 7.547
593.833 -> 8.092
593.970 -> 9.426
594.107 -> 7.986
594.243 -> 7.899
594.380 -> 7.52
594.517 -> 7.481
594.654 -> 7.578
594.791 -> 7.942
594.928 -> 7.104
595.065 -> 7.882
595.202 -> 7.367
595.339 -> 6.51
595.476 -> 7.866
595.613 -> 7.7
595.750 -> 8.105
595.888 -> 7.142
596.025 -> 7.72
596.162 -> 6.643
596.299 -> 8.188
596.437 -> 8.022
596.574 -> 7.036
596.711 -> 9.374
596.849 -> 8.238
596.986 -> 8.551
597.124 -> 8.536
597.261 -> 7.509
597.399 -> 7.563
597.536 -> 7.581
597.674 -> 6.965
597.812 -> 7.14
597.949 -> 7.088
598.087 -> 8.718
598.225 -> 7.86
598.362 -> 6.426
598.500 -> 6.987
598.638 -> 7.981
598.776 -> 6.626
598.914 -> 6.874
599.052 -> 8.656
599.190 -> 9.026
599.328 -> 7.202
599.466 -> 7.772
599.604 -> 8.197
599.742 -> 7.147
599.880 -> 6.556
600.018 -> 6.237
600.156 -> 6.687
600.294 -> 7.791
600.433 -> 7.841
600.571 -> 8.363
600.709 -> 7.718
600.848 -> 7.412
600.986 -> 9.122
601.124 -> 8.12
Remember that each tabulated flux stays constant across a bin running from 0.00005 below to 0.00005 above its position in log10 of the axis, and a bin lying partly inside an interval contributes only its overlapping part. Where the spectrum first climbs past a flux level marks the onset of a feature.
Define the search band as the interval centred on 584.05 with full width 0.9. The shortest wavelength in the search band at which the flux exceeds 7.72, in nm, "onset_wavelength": 583.666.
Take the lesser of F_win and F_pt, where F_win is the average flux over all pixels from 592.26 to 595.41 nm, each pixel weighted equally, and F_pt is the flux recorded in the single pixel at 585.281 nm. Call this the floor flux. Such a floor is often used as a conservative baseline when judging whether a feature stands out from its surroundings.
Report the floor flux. 7.82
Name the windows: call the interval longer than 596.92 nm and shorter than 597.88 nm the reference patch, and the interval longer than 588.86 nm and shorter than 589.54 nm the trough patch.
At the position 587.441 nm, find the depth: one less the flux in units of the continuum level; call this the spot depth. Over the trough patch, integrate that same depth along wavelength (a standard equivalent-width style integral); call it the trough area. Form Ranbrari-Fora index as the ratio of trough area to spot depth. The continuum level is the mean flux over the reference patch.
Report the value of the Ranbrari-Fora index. -1.6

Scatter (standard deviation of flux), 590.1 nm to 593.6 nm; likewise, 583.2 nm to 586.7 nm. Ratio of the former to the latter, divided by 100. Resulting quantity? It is 0.0114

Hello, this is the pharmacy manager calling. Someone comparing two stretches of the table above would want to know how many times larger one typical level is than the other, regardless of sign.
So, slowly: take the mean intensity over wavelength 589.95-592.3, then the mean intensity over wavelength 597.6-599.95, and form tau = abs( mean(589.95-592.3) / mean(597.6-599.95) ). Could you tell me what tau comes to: 0.98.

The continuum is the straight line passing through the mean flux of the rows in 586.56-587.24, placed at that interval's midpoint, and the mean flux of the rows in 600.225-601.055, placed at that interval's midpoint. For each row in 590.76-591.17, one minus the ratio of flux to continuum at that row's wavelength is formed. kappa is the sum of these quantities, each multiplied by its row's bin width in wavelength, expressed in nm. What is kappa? 0.021 nm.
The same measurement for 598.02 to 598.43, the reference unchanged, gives 0.017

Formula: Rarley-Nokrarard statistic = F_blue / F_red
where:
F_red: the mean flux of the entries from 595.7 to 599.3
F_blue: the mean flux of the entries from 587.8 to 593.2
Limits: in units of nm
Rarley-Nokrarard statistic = 0.96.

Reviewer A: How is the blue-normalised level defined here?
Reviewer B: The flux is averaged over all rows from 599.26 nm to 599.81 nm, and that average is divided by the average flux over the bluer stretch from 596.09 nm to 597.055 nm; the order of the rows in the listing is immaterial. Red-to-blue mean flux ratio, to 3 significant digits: 0.947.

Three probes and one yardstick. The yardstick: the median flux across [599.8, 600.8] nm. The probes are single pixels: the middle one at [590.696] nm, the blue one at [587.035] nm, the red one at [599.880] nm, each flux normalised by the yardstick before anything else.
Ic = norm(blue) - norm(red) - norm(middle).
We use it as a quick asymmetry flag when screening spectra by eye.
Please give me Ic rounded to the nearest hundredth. -0.77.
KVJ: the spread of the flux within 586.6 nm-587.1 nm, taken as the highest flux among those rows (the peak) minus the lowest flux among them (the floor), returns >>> 1.7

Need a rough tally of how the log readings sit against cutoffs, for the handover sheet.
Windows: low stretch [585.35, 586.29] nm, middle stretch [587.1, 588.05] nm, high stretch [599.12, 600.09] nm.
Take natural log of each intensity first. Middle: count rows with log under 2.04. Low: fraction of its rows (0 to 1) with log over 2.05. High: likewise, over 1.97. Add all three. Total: 3.9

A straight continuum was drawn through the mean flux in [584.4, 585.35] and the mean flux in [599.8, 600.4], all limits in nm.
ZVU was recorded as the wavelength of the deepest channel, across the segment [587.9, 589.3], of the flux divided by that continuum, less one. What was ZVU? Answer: 589.067 nm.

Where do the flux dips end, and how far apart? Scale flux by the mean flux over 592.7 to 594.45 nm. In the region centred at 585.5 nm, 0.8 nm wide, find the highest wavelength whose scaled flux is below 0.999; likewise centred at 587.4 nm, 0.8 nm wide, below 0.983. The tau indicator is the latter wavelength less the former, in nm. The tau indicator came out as 1.89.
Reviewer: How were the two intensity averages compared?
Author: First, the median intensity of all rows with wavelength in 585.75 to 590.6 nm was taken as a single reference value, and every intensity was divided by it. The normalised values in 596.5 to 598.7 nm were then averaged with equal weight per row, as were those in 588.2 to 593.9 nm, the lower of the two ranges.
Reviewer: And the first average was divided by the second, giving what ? 1.05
